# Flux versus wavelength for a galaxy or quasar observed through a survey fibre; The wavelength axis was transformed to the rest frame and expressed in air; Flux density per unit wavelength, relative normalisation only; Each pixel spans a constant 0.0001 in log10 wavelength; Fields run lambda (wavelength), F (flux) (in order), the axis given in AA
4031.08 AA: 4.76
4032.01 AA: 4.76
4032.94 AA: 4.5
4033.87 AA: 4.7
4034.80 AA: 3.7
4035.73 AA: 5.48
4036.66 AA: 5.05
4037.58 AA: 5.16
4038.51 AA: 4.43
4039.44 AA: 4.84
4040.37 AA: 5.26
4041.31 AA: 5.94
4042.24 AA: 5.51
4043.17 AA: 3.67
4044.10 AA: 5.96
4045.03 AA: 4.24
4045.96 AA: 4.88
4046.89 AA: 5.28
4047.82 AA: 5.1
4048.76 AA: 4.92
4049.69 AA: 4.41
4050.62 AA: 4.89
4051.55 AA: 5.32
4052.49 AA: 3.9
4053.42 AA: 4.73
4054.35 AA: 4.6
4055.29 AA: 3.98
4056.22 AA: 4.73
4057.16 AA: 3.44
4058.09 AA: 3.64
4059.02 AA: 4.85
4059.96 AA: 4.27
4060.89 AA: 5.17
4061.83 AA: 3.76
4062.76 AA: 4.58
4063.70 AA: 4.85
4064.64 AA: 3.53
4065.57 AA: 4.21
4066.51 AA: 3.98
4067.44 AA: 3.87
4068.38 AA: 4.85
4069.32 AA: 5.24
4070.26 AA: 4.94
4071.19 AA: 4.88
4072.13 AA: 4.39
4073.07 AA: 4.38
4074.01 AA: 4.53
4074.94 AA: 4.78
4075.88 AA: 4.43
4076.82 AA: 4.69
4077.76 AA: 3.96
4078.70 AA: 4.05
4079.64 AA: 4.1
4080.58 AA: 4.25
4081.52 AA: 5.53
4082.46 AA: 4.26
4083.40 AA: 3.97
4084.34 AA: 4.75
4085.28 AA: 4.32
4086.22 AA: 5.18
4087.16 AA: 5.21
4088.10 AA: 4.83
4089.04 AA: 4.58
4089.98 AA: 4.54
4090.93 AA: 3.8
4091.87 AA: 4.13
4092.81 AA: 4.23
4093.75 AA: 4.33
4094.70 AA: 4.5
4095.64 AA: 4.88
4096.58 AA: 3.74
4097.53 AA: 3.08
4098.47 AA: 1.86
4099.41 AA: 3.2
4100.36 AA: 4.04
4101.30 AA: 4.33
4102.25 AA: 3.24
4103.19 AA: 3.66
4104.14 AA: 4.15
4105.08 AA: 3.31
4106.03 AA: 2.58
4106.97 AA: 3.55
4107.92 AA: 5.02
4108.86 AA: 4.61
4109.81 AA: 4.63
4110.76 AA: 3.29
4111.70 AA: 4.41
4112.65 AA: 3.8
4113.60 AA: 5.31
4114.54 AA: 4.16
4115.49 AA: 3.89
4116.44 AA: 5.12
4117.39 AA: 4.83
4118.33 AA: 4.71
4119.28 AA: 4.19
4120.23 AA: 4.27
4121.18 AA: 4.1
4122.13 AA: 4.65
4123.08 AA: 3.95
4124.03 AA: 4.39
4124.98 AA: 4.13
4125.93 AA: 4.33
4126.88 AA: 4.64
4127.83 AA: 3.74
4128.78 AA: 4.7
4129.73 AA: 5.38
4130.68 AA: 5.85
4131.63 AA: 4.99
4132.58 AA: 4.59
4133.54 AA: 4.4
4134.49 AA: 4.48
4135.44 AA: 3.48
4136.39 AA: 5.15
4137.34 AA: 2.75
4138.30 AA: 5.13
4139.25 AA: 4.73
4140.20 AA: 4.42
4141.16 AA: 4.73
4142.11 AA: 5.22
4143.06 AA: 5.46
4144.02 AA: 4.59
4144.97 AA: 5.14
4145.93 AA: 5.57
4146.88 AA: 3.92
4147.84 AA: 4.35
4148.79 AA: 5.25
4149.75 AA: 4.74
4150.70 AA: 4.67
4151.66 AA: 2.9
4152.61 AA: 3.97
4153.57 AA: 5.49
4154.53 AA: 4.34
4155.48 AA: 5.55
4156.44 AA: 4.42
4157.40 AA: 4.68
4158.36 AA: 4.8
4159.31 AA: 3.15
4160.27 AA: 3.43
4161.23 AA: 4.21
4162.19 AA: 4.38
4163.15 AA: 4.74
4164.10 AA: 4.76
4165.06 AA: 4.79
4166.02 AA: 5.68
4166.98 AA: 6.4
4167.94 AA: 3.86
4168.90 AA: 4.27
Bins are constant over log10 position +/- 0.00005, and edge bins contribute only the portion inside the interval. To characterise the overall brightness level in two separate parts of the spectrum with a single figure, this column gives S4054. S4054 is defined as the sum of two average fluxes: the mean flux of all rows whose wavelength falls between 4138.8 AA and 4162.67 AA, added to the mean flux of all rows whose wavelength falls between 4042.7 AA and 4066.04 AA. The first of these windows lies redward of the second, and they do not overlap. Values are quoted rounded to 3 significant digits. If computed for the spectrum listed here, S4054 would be 9.08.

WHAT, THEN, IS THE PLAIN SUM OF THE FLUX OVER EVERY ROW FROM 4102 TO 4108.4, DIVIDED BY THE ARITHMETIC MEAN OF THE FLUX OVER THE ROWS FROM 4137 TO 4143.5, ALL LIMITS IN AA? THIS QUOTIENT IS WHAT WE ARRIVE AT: 5.5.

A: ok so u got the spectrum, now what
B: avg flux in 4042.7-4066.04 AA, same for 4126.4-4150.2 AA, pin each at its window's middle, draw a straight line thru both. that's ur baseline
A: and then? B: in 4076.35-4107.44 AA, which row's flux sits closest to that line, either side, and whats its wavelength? 4089.04 AA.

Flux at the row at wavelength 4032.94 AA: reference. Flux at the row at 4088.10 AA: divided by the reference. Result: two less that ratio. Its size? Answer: 0.93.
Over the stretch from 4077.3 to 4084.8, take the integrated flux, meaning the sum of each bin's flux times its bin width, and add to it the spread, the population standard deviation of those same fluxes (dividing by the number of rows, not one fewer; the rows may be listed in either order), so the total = 33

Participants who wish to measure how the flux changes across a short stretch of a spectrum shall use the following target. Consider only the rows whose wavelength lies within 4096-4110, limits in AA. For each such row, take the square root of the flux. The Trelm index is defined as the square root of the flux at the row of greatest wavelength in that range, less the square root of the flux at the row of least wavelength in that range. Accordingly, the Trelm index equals 0.22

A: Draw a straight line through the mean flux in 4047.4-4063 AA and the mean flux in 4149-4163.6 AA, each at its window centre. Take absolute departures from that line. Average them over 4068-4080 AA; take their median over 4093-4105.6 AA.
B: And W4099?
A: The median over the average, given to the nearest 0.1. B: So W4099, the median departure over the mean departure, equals 2.2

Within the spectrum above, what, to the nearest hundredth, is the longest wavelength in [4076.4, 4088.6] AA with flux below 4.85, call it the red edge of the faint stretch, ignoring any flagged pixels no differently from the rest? 4088.10 AA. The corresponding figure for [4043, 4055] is 4054.35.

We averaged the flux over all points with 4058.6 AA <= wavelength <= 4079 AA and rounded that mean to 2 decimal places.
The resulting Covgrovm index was 4.46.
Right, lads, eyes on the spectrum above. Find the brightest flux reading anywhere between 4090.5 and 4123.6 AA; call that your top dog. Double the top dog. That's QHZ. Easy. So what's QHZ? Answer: 10.6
